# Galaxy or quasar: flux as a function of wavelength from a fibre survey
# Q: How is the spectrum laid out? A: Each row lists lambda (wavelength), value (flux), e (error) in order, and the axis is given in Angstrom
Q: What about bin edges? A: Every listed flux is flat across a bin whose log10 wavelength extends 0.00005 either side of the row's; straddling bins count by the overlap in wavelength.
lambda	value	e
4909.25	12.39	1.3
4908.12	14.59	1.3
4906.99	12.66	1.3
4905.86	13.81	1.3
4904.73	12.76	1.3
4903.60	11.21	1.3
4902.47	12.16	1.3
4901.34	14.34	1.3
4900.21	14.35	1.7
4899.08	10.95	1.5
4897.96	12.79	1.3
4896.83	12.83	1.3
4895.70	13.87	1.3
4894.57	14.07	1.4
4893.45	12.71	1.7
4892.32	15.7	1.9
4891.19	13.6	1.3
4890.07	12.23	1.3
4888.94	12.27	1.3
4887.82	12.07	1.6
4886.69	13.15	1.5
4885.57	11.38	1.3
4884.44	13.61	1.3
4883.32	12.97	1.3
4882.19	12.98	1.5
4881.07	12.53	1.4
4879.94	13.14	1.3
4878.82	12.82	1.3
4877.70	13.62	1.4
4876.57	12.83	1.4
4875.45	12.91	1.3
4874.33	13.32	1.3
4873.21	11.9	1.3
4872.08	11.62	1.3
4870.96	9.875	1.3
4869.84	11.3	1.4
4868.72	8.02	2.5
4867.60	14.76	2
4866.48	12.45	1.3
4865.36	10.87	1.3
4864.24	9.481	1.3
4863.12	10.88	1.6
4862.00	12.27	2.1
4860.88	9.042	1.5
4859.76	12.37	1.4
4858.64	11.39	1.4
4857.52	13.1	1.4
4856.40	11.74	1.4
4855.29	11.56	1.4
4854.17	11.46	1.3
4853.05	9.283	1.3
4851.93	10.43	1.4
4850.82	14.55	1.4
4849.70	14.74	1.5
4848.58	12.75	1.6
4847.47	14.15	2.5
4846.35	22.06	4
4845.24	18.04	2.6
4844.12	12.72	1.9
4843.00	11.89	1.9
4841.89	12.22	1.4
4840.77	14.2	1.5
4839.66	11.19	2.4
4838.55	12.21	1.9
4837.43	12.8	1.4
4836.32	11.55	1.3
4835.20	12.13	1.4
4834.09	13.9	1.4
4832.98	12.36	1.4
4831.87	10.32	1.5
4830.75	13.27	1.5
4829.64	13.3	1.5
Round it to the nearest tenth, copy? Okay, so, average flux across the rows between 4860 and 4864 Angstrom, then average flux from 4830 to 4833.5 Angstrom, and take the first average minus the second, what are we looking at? -1.3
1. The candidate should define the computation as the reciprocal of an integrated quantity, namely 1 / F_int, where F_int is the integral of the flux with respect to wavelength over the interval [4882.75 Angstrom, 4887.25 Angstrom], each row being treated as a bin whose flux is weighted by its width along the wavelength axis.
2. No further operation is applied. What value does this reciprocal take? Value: 0.0174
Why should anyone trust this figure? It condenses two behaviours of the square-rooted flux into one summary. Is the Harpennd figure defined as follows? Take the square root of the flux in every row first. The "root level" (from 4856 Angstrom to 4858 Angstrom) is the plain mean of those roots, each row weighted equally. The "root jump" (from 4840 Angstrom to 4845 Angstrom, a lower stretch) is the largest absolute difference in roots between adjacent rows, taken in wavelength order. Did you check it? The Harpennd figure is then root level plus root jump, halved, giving 1.90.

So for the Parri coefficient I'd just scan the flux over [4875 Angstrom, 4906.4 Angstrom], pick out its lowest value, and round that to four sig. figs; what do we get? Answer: 10.95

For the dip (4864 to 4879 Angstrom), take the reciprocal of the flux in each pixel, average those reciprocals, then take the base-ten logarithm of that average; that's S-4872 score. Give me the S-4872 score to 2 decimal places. -1.06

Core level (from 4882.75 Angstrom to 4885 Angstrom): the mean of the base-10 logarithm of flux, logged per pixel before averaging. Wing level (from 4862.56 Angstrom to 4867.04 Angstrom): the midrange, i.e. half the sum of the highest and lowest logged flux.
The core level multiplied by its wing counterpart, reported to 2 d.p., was 1.16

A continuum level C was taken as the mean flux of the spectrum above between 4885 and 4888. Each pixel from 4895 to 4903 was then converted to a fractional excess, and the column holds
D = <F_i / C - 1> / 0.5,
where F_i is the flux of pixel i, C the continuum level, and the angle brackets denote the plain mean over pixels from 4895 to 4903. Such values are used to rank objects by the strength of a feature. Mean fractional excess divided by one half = 0.14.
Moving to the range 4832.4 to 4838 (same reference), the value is 0.06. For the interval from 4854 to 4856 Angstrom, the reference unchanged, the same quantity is -0.11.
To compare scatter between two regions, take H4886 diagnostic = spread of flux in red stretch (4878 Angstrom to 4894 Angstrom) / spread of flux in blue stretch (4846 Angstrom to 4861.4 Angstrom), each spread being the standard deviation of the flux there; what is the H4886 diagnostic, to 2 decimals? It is 0.31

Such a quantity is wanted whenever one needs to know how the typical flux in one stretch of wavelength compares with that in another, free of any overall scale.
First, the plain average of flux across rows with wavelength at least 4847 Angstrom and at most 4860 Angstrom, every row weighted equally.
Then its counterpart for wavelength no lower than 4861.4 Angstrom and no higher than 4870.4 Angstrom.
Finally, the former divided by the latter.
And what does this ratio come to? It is 1.09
